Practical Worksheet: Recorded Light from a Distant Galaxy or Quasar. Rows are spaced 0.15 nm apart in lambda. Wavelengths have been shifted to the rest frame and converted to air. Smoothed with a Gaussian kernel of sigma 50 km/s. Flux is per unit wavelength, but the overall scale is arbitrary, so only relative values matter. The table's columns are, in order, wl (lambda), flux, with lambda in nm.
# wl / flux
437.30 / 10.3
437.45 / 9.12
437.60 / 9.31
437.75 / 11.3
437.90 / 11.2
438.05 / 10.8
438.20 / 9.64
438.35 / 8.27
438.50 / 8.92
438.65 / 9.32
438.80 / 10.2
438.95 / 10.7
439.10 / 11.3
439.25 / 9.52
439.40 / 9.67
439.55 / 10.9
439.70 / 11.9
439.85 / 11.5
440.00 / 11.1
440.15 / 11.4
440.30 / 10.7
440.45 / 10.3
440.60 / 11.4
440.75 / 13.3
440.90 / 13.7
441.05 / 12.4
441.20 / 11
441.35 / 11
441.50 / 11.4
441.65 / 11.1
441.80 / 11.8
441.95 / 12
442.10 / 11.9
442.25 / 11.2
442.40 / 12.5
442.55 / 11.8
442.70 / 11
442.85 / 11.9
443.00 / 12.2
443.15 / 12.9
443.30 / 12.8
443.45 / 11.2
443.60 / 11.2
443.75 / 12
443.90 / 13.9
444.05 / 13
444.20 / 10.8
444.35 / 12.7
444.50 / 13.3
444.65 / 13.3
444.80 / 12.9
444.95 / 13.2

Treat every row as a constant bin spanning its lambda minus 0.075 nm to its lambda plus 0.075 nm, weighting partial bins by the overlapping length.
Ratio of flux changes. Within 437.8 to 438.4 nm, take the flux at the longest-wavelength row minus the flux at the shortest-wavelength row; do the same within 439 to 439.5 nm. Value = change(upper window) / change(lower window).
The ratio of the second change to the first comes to 0.6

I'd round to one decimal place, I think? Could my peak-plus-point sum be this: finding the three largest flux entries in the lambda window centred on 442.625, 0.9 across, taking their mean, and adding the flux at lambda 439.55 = 23.1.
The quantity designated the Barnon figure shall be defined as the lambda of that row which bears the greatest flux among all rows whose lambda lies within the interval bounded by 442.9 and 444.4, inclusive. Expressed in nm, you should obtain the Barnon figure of 443.90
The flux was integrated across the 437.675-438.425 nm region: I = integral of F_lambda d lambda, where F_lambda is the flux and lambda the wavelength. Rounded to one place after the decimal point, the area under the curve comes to 7.7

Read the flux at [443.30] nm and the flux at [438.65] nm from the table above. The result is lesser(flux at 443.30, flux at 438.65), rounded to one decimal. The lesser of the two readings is 9.3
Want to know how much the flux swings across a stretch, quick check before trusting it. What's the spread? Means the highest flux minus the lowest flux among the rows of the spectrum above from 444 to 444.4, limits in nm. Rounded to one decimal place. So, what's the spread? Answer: 2.2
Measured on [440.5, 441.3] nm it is 2.7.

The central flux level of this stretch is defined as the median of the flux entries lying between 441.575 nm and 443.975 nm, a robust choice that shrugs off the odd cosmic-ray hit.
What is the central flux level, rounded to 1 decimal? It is 11.9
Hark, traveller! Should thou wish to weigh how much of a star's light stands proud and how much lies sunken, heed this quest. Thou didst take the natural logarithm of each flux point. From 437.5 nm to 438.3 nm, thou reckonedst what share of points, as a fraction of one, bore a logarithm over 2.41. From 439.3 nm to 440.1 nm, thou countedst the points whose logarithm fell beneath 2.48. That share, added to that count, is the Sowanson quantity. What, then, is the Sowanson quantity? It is 5.4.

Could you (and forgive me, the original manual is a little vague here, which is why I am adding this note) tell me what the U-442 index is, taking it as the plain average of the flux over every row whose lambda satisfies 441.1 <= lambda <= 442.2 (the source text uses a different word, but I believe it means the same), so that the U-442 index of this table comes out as 11.5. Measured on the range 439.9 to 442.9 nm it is 11.6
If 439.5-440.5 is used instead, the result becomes 11.1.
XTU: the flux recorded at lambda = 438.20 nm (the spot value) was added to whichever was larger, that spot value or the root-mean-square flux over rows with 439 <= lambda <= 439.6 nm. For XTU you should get 20.0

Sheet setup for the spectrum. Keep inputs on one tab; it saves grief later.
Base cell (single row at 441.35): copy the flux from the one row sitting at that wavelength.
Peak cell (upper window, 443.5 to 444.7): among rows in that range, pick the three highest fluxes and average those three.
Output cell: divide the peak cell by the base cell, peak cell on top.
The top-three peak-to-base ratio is 1.23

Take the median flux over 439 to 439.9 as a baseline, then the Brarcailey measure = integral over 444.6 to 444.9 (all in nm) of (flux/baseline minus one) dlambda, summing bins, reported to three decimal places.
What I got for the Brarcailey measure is 0.054 nm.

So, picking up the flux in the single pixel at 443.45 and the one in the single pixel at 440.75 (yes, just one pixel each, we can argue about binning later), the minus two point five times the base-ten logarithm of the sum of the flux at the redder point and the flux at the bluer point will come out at -3.47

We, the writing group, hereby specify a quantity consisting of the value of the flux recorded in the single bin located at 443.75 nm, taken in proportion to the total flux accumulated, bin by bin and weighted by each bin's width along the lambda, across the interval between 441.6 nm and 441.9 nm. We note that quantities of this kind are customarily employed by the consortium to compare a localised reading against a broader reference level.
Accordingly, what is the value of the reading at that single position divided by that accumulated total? 3.5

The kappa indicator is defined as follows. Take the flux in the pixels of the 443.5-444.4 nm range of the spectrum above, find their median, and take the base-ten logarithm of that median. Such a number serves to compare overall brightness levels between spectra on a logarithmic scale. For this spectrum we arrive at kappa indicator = 1.09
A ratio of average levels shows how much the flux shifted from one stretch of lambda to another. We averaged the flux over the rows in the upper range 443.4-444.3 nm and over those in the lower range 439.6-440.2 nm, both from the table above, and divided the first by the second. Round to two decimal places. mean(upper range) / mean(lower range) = 1.05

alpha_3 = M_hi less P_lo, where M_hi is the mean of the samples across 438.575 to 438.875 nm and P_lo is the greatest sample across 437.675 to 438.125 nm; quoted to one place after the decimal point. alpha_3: -1.5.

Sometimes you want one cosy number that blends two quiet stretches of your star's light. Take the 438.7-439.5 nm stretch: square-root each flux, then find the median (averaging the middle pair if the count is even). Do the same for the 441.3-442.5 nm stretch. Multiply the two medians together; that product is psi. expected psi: 10.9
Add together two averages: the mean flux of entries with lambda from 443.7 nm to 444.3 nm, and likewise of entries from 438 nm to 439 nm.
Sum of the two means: 22.1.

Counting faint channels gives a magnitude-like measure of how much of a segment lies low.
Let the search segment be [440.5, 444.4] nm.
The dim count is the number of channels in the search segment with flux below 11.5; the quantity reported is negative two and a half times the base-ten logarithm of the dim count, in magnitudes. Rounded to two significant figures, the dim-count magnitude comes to -2.5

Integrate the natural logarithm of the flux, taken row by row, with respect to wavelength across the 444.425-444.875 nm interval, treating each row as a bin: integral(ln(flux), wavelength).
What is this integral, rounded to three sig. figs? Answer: 1.16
